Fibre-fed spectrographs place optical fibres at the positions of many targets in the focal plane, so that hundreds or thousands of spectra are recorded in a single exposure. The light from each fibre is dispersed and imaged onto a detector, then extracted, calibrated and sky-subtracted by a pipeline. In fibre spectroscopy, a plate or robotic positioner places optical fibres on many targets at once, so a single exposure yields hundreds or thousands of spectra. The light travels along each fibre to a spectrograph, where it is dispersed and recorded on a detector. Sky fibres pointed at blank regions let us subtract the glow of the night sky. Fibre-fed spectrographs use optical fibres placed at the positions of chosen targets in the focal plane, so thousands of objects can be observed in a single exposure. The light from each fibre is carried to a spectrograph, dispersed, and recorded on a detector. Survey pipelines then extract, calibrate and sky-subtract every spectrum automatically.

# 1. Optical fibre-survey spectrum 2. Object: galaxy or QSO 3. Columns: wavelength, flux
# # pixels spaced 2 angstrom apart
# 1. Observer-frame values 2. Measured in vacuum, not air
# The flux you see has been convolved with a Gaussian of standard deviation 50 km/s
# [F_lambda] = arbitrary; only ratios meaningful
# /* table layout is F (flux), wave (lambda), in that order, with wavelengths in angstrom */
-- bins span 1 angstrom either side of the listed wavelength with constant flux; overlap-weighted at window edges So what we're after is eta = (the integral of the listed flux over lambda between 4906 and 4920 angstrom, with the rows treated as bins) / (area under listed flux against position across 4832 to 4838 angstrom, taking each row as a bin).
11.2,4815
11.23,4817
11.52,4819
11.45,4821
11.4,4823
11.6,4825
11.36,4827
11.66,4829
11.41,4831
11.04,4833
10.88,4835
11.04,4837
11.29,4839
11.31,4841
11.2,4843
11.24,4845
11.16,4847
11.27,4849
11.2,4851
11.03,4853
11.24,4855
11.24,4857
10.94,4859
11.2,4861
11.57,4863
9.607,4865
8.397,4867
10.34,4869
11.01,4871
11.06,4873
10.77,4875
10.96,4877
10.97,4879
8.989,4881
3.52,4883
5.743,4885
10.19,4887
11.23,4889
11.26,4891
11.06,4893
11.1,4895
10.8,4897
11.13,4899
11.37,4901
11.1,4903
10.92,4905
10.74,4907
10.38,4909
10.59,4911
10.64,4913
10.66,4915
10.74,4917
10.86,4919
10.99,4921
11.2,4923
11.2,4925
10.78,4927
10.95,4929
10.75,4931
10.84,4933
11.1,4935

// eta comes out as 2.3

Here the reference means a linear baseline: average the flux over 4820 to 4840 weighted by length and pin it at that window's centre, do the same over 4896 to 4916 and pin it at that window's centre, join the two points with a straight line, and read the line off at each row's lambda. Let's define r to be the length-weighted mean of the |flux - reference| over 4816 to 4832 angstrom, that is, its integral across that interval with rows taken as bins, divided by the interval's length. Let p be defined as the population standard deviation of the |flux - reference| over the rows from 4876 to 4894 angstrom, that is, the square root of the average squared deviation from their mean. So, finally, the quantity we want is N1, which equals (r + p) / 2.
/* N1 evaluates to 1.3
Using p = 2.54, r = 0.14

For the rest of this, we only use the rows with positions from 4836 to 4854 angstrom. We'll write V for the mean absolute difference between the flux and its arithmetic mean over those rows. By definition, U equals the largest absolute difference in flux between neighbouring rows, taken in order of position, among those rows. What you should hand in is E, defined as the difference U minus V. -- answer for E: 0.2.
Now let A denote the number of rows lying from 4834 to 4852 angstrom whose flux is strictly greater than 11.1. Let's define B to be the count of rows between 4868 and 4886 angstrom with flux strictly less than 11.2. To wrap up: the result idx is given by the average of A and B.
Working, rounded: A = 7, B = 9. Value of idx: 8.00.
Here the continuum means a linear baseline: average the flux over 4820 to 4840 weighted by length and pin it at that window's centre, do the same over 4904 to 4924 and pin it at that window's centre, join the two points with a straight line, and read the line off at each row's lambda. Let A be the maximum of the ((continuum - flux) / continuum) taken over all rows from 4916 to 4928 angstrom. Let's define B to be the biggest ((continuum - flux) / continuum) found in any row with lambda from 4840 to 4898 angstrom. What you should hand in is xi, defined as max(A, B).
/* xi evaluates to 0.7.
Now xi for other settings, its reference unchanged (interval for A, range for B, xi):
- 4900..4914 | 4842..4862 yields 0.0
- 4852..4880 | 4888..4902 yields 0.2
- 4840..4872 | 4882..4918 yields 0.7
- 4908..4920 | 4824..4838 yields 0.0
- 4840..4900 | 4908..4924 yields 0.7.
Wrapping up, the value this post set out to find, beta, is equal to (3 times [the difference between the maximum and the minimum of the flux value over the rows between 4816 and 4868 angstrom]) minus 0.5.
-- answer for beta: 9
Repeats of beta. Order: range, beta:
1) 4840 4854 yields 0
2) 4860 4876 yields 9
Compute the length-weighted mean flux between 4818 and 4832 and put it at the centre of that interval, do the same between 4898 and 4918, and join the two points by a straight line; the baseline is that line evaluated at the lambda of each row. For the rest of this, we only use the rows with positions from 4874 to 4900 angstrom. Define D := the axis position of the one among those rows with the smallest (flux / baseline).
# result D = 4883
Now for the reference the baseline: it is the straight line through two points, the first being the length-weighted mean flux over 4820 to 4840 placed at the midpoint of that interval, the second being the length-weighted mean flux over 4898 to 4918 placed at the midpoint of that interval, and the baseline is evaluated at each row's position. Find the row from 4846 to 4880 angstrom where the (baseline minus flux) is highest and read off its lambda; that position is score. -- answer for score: 4867 angstrom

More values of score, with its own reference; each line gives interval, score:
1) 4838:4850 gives 4847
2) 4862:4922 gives 4883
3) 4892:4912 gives 4909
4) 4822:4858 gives 4835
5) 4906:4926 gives 4909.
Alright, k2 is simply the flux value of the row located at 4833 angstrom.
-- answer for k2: 11.04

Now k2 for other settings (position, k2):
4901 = 11.37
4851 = 11.2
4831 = 11.41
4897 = 10.8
